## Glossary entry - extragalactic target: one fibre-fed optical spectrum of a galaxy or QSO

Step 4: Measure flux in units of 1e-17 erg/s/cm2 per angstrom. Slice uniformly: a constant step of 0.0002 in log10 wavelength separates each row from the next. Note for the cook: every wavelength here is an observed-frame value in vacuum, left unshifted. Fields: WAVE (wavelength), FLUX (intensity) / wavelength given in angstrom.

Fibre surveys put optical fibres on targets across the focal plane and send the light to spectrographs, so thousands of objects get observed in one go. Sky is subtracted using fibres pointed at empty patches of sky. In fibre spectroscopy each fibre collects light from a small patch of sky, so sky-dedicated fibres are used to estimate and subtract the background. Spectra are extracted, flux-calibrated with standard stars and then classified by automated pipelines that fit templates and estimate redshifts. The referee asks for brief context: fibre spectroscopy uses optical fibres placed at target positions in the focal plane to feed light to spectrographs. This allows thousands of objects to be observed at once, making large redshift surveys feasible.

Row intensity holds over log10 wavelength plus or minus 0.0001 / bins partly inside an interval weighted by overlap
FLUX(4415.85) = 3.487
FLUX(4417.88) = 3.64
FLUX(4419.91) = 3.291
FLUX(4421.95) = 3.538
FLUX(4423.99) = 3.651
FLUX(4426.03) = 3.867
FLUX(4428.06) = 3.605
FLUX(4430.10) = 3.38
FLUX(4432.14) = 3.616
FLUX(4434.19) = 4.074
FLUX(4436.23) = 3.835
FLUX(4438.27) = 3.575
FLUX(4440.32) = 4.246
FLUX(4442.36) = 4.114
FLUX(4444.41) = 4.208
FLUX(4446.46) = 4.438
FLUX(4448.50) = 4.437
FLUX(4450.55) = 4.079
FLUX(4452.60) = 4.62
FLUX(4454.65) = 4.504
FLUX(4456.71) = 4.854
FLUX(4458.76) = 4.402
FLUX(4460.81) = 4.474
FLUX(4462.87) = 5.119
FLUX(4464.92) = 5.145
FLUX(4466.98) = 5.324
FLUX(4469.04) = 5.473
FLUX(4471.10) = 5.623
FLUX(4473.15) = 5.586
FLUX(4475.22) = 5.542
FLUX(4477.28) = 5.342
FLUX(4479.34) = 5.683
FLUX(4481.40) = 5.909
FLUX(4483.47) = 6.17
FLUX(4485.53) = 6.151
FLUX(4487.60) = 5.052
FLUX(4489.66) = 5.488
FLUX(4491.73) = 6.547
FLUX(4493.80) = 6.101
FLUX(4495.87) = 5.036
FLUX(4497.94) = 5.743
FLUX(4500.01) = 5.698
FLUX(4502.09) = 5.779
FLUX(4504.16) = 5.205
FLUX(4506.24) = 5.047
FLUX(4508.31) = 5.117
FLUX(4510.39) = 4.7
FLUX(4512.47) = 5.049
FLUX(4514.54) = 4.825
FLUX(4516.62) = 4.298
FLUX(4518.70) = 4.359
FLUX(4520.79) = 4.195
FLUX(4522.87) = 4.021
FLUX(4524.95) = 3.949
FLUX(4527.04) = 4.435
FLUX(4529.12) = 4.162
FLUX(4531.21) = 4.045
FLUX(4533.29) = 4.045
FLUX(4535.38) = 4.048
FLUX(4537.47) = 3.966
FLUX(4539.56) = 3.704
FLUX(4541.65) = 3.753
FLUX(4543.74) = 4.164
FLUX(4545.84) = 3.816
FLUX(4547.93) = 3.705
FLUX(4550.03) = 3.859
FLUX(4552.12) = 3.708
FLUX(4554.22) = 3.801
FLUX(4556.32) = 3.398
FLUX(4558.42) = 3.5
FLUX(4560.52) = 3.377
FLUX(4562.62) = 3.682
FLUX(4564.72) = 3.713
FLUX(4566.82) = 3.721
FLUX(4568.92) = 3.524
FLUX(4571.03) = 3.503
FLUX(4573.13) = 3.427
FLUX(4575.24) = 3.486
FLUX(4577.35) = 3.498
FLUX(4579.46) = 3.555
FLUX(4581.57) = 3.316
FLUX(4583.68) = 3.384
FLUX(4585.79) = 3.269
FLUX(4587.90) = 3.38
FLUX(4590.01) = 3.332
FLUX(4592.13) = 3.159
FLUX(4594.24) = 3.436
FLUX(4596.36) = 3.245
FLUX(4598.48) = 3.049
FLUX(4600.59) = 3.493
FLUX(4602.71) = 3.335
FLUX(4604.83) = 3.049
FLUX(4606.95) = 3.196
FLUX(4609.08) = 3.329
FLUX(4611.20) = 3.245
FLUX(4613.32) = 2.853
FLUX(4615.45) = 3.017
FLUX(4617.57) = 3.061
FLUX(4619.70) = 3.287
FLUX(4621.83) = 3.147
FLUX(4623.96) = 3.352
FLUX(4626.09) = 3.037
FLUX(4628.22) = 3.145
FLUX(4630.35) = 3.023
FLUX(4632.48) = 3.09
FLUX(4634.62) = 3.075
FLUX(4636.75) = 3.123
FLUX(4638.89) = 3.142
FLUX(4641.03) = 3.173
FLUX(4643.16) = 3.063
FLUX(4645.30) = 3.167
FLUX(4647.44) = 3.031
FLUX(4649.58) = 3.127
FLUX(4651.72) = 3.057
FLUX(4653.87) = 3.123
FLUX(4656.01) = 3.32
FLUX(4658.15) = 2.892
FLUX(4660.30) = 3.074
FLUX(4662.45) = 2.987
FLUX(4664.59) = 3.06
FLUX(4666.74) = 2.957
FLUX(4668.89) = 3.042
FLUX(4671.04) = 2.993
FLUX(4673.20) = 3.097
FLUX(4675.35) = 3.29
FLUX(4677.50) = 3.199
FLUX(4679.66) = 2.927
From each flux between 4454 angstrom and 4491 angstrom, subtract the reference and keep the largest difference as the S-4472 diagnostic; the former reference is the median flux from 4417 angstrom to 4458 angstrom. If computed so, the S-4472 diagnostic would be 2.2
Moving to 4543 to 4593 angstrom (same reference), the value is 0.2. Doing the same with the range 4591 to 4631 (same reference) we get -0.5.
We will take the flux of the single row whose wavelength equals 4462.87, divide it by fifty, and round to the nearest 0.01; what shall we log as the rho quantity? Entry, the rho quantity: 0.10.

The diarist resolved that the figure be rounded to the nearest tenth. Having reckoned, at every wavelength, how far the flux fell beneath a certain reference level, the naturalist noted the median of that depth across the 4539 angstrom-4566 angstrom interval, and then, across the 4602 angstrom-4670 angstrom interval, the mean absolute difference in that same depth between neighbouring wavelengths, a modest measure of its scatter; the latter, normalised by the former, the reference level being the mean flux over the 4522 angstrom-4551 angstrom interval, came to 0.5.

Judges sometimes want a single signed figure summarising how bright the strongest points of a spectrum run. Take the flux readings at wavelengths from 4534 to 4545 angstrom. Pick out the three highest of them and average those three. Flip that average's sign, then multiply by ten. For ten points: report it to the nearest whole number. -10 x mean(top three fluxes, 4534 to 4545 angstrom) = -41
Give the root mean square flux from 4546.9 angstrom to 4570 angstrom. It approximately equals 3.64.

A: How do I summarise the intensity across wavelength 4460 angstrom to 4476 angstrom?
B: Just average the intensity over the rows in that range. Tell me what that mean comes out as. 5.29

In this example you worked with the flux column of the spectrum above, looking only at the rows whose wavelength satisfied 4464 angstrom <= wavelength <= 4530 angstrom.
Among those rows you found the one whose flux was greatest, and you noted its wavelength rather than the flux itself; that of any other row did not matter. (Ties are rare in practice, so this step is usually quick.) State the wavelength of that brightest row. 4491.73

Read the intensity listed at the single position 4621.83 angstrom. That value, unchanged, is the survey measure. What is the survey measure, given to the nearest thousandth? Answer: 3.147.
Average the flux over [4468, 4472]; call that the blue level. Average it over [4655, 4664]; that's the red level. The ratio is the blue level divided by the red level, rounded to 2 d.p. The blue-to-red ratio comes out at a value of 1.81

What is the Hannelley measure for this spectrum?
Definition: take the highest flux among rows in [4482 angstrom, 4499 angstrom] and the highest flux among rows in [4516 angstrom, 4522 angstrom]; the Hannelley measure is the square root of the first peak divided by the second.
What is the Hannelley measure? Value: 1.23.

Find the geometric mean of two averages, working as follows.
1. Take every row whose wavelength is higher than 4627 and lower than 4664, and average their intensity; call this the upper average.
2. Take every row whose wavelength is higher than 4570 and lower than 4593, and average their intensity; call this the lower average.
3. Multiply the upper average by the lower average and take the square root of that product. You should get 3.24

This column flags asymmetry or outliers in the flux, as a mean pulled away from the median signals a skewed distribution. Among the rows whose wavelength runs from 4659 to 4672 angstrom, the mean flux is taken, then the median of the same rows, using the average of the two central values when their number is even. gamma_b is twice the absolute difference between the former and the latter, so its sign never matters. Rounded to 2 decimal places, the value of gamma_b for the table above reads 0.00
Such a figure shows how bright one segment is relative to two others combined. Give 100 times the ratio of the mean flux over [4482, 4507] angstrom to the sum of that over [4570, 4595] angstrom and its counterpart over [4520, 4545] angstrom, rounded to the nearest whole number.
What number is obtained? 76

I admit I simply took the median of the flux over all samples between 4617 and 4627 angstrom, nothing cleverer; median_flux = 3.15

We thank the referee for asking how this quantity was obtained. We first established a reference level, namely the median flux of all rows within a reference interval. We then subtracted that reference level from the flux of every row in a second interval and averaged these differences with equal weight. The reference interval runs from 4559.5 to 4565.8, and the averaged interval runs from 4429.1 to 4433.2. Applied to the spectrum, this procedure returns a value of -0.18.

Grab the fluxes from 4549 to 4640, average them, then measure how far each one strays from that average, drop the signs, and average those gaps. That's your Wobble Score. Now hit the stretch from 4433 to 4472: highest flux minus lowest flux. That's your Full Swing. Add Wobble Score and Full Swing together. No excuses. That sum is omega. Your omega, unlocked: 2.2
